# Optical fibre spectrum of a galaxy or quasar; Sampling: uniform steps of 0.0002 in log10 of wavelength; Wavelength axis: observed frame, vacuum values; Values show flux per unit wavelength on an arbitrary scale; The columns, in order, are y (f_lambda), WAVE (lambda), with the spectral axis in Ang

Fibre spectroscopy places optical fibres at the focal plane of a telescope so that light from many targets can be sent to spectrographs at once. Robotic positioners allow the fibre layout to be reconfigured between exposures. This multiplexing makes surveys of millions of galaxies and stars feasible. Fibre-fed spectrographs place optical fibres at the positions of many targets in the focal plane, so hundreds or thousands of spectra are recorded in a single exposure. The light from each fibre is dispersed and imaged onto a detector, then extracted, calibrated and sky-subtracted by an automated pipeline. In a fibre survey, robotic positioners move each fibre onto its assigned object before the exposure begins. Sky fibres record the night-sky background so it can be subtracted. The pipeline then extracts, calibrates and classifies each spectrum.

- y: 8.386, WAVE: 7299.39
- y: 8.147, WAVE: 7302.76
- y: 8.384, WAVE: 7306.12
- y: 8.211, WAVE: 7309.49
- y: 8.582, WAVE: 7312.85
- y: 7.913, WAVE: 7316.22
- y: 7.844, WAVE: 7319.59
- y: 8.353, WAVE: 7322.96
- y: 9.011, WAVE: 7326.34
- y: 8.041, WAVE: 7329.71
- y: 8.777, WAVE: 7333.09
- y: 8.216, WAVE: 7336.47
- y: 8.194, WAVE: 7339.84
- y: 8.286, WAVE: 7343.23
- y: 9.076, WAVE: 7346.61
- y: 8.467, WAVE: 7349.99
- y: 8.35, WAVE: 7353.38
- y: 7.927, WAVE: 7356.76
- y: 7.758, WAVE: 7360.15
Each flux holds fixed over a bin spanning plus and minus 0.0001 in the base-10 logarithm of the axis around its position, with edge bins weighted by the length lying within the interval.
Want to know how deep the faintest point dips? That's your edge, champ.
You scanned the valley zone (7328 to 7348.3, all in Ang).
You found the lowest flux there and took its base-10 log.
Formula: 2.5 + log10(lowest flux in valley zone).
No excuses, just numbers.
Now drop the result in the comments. 3.41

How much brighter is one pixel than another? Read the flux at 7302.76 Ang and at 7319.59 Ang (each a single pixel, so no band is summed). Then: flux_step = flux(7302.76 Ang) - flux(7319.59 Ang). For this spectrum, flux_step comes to 0.30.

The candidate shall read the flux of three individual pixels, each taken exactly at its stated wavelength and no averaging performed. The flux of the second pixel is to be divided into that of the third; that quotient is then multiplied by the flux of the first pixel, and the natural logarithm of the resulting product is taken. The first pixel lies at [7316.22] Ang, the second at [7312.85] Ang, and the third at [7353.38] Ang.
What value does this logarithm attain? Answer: 2.04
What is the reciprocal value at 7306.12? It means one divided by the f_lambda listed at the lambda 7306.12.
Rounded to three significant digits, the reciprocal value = 0.119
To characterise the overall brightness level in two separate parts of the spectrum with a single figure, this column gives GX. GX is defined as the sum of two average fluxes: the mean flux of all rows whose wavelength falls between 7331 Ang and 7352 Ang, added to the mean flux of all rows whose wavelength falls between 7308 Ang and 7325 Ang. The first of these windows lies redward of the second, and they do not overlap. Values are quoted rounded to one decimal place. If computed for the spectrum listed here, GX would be 16.7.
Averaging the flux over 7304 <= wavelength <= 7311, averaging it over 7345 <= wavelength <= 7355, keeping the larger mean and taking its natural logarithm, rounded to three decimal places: 2.155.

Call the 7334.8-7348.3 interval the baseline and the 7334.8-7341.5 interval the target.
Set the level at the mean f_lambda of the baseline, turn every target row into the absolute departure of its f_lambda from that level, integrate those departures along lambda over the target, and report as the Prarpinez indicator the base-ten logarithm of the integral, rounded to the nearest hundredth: 0.21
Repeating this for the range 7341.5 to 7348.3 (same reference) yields 0.43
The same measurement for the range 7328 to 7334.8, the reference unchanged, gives 0.40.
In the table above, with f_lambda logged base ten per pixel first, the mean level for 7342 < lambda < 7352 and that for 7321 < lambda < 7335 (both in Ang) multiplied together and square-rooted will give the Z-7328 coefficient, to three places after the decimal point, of 0.933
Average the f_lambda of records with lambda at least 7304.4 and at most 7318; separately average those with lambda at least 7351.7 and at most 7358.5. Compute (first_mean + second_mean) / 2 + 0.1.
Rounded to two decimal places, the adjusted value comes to 8.31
